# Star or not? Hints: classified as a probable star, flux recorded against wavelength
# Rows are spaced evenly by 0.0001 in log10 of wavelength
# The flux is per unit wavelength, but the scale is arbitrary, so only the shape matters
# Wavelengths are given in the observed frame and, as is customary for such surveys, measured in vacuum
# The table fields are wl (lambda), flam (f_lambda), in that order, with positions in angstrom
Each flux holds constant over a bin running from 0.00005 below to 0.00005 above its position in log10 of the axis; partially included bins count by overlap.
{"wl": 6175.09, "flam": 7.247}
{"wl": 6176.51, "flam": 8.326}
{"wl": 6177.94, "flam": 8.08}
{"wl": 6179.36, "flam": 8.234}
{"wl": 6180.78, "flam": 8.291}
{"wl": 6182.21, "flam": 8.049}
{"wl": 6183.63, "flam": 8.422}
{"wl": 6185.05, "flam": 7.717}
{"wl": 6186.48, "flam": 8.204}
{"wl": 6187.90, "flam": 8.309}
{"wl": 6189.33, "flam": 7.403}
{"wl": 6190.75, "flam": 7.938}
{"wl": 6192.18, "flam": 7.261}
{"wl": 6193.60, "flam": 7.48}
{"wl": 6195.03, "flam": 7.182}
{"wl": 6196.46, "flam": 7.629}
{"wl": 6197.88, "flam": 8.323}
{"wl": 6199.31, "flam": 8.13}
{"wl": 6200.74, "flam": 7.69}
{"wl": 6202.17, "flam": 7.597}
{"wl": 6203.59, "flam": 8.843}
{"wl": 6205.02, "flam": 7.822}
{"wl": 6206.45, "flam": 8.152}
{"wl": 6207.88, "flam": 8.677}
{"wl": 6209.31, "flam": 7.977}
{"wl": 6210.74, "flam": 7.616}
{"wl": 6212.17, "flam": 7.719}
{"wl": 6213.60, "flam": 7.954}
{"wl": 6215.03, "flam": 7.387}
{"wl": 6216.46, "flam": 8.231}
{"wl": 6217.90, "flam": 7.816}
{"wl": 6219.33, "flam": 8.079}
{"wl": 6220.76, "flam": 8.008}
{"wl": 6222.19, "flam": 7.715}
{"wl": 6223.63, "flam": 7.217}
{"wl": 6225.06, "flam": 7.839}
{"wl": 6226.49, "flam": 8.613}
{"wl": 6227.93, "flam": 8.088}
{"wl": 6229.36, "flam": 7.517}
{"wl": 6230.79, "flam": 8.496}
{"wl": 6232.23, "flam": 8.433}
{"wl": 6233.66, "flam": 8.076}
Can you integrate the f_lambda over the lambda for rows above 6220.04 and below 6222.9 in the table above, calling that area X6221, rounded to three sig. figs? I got 22.5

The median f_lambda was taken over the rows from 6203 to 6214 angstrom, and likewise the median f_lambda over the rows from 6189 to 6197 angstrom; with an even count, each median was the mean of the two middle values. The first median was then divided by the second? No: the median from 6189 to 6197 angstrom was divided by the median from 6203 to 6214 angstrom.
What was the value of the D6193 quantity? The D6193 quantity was 0.93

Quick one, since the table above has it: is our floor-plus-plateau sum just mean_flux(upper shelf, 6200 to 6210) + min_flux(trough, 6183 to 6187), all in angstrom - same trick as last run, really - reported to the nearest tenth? 15.8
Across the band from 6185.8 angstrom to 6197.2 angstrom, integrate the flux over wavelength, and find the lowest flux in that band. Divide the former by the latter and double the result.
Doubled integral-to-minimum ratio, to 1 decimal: 24.4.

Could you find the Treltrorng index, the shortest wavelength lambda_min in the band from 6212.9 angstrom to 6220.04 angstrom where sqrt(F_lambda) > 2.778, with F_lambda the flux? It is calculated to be 6213.60 angstrom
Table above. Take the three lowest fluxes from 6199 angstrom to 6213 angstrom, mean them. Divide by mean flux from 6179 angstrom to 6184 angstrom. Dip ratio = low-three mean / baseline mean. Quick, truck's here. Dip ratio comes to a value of 0.93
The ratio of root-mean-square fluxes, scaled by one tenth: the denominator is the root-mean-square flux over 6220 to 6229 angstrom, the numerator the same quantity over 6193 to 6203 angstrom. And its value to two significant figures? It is 0.098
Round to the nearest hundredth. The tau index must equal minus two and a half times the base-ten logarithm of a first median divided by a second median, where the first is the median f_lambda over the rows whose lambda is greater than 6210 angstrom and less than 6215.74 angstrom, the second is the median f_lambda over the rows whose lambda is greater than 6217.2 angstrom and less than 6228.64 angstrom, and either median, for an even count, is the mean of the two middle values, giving 0.04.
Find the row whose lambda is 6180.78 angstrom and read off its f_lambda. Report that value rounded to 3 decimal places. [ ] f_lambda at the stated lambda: 8.291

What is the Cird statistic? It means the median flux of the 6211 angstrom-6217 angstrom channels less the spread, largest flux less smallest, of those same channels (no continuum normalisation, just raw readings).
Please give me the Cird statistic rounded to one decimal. 7.0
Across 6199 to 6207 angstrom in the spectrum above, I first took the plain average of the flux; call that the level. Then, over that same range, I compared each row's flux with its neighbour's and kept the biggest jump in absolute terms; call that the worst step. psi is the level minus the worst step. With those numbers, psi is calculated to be 6.79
